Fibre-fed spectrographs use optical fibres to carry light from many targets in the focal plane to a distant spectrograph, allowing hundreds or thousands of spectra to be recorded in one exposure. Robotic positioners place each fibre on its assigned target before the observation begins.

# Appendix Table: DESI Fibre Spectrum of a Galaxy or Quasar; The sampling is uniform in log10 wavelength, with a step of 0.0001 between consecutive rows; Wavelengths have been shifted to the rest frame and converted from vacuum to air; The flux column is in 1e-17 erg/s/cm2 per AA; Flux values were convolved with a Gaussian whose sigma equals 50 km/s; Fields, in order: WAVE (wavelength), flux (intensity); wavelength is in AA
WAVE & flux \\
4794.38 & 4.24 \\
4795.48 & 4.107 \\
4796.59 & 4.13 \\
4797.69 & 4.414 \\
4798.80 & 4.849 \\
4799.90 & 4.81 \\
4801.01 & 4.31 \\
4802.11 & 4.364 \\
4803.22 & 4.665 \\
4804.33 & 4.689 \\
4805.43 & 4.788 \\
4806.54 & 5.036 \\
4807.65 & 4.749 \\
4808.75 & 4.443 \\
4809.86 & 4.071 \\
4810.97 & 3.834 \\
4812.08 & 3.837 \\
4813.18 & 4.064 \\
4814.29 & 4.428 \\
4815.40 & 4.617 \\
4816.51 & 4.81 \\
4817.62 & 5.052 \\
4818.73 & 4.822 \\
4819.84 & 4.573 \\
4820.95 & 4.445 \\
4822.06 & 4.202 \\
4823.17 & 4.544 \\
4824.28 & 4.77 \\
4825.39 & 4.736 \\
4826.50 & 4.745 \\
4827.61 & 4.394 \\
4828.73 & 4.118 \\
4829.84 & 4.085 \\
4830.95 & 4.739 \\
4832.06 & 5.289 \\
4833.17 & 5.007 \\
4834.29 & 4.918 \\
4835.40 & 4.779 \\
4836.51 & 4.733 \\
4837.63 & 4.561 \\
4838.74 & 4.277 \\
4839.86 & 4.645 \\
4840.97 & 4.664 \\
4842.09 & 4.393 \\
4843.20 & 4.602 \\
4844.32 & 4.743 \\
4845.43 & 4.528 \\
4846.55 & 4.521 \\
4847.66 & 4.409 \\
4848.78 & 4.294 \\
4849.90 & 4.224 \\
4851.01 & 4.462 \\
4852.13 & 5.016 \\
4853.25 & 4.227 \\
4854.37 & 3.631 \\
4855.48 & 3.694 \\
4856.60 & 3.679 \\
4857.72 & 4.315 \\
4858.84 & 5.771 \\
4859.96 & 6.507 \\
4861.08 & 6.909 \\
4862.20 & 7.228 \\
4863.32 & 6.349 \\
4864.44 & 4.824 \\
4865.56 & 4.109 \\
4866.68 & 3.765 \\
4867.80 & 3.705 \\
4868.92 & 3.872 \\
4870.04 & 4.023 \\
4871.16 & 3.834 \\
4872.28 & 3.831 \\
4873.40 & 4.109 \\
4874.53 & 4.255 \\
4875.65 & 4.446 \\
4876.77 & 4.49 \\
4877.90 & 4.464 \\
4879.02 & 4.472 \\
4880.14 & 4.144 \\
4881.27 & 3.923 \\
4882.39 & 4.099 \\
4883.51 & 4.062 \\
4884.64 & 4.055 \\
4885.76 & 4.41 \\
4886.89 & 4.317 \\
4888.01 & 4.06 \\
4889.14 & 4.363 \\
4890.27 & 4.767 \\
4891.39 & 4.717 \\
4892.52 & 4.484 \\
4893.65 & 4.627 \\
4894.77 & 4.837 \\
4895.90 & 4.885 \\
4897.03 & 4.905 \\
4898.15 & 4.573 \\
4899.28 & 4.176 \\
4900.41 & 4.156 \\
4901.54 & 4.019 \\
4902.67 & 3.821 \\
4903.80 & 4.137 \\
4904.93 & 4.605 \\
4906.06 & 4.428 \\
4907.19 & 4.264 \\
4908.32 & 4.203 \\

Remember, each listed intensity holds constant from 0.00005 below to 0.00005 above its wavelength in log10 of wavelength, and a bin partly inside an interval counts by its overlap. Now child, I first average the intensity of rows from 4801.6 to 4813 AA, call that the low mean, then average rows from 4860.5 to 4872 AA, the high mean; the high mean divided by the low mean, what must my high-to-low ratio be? 1.09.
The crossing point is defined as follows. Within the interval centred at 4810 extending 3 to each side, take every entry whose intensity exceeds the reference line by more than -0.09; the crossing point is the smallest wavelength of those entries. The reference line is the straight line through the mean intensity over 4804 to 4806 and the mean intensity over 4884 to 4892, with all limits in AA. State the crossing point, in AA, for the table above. 4807.65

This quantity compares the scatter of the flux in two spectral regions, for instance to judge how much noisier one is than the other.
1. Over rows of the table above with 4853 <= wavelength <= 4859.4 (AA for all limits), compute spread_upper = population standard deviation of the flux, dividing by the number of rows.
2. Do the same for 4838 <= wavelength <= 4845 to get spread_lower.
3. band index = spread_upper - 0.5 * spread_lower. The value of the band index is 0.66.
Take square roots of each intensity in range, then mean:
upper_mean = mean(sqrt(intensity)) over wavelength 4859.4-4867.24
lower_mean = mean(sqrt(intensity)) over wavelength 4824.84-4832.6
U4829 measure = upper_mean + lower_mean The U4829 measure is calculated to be 4.50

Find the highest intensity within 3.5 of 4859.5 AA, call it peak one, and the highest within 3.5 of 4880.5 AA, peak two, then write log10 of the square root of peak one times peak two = 0.755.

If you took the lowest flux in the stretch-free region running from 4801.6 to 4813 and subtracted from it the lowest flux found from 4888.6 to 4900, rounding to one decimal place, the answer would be -0.3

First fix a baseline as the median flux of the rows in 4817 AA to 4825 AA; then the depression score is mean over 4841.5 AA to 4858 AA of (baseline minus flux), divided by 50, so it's 0.005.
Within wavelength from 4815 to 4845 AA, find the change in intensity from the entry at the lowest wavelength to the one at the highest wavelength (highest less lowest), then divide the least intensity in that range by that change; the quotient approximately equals 32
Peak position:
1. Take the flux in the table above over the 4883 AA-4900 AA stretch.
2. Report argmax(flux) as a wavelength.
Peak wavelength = 4897.03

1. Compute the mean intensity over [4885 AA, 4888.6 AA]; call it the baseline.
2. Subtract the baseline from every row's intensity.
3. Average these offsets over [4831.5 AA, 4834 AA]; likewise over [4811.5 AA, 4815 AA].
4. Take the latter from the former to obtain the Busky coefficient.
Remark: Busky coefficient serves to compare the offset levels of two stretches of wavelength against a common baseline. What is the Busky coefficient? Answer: 1.0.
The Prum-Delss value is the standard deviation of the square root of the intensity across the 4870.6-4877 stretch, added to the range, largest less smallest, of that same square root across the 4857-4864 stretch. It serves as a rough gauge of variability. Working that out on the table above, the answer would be 0.68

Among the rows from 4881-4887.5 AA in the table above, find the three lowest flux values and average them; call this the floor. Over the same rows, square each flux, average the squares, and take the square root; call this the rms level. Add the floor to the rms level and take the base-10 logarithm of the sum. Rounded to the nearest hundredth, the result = 0.91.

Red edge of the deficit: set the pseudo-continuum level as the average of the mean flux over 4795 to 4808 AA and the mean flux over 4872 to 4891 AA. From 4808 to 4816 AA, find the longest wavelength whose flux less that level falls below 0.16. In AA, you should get 4814.29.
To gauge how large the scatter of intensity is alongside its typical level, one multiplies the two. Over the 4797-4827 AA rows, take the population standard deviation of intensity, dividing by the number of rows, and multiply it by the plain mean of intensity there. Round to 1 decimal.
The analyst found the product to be 1.5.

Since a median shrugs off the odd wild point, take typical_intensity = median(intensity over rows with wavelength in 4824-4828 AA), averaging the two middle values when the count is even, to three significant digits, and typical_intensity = 4.74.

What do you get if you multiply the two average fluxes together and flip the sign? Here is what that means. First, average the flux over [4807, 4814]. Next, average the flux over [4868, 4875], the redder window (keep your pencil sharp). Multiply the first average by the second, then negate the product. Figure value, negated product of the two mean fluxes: -16.6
